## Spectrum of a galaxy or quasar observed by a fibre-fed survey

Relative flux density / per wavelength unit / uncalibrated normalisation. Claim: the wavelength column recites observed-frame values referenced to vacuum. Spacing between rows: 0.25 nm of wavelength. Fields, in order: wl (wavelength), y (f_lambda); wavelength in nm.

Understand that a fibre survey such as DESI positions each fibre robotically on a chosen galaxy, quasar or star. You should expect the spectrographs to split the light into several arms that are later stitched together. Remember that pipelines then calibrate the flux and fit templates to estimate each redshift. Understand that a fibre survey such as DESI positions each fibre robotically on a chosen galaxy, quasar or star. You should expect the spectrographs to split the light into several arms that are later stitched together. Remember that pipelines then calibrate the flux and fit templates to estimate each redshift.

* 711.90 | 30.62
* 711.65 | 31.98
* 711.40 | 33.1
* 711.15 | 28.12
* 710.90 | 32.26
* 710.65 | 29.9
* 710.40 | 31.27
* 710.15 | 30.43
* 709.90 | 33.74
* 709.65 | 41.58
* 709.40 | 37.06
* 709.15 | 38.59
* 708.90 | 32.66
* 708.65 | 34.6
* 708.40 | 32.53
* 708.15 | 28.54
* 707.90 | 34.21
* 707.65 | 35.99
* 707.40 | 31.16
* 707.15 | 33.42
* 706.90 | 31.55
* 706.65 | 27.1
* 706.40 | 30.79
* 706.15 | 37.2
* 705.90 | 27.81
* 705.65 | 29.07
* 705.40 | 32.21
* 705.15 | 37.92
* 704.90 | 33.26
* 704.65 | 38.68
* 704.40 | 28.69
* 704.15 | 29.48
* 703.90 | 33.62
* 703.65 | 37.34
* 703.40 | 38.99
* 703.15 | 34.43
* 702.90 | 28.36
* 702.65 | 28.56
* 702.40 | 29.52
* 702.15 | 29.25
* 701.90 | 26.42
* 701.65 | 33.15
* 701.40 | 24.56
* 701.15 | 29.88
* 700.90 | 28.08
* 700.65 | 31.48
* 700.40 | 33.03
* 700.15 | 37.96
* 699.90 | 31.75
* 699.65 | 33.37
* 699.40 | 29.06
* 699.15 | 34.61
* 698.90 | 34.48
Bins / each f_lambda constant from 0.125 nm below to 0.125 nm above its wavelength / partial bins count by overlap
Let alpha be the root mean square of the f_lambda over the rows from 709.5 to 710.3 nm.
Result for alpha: 36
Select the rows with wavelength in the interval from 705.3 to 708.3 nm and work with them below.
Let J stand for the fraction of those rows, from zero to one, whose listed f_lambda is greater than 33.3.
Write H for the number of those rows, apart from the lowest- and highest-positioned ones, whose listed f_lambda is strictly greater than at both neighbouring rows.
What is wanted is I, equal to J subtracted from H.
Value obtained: 2.7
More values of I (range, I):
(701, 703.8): 2.7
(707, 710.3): 3.4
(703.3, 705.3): 0.4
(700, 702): 1.9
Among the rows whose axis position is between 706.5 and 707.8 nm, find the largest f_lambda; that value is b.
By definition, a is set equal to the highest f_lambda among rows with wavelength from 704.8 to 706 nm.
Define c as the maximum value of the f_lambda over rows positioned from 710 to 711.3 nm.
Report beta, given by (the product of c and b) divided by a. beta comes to 30.6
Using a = 37.92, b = 35.99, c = 32.26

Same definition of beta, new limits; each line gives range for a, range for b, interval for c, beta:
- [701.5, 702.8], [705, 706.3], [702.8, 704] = 44.6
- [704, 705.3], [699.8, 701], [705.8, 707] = 36.5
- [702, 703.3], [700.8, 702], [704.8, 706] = 36.5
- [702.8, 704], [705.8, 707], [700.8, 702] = 31.6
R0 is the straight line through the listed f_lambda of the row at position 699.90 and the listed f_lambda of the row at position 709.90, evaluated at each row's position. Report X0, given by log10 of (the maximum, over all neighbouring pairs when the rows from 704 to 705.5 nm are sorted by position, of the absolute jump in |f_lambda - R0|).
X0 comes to 0.74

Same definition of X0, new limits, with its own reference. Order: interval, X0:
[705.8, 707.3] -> 0.64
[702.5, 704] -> 0.65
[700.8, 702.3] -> 0.81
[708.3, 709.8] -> 0.65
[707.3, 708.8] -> 0.60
